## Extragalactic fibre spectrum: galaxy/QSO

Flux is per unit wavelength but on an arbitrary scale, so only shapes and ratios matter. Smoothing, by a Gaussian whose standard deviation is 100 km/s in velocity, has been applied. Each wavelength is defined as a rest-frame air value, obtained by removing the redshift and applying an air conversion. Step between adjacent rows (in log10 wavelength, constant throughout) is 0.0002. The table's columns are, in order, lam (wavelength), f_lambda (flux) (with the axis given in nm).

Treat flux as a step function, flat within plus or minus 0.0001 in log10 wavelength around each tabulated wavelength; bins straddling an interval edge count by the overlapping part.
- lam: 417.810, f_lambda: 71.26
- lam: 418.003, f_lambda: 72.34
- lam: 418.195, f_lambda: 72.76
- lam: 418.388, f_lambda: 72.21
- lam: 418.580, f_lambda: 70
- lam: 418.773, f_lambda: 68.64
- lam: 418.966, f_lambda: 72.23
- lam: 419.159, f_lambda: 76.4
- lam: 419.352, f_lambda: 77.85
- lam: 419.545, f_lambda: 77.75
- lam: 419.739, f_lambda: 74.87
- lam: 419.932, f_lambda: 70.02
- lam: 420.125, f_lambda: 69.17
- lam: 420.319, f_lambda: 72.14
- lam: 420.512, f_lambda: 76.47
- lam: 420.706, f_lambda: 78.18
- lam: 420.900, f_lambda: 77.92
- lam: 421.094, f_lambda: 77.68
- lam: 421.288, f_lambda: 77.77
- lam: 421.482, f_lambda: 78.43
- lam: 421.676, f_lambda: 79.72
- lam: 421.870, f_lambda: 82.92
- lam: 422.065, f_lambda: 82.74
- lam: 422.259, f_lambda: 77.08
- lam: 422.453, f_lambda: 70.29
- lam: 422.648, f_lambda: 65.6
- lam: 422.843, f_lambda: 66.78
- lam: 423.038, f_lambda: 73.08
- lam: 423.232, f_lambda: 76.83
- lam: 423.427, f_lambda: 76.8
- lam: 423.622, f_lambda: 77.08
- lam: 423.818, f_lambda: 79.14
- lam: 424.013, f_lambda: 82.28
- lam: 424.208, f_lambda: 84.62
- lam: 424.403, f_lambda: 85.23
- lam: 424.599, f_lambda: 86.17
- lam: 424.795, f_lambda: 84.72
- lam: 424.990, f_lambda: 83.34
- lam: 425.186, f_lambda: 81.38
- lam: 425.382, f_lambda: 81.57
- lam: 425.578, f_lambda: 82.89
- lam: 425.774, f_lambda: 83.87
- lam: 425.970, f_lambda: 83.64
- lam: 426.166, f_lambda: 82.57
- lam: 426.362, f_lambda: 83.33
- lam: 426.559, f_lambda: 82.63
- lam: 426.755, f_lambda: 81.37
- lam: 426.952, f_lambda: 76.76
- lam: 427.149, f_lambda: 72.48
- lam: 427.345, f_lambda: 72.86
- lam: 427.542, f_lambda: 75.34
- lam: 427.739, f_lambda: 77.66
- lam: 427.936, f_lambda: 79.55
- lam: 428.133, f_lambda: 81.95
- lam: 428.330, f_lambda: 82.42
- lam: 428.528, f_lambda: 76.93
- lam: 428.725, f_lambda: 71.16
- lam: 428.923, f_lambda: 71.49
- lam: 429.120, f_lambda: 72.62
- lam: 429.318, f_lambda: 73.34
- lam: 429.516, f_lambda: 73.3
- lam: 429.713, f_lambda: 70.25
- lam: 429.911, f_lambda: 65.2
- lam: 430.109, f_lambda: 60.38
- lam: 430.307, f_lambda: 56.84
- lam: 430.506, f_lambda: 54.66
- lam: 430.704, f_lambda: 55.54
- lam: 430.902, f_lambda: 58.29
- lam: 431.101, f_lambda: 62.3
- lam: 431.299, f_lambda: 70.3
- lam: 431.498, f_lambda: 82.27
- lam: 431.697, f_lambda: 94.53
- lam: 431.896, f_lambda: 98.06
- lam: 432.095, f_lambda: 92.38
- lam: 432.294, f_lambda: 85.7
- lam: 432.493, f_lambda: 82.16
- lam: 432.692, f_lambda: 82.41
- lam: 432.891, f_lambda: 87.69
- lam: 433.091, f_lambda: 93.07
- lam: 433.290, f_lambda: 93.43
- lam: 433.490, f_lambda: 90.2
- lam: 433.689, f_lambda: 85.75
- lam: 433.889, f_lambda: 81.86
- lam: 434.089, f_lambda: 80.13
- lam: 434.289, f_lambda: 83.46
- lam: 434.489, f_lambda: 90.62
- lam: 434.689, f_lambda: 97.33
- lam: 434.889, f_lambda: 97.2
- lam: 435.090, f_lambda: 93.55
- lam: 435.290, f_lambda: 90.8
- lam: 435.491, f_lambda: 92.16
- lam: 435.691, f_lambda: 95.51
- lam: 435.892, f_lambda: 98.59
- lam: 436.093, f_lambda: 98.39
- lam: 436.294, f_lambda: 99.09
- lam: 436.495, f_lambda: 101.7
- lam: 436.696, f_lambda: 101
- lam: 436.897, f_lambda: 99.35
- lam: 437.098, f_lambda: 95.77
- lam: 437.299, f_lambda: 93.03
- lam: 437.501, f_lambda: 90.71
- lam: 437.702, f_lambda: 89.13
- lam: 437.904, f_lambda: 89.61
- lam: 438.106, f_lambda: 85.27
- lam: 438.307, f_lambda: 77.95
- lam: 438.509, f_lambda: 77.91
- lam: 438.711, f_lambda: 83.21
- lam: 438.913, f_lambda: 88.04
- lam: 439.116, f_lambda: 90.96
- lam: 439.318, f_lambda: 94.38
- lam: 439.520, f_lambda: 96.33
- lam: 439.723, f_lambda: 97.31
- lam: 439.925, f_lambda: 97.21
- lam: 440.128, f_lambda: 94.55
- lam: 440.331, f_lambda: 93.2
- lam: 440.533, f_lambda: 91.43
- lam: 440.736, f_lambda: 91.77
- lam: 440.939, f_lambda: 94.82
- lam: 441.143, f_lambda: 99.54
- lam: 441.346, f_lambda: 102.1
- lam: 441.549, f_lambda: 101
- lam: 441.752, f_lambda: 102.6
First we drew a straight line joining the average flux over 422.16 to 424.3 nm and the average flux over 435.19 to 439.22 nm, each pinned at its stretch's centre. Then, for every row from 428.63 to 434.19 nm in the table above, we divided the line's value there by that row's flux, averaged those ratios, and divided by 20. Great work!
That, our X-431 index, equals 0.057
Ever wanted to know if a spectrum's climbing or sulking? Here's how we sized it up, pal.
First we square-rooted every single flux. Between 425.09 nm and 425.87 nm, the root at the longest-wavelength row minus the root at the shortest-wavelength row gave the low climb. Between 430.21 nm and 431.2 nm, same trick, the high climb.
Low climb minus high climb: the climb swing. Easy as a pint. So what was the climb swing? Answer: -0.22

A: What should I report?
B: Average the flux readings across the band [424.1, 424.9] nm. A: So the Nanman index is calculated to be 85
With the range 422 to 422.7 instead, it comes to 74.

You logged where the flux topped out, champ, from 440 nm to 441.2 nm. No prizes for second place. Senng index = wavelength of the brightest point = 441.143 nm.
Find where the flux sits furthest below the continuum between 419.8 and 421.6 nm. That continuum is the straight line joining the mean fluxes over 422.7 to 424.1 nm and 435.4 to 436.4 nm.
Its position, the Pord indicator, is 420.125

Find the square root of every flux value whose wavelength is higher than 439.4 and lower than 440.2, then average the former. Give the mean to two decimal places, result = 9.82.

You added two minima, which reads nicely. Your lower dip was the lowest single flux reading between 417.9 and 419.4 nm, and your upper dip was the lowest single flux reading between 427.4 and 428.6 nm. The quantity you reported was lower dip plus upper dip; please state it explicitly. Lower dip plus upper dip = 144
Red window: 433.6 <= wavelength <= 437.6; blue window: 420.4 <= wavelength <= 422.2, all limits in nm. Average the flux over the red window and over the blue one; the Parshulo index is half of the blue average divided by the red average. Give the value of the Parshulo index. 0.42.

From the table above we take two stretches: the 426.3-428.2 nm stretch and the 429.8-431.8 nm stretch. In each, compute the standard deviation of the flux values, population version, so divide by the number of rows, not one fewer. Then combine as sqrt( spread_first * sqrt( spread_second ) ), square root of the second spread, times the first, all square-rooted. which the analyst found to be 3.6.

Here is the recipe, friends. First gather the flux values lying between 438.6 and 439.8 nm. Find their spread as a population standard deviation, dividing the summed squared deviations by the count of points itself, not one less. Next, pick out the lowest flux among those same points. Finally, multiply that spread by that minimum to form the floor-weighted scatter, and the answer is 411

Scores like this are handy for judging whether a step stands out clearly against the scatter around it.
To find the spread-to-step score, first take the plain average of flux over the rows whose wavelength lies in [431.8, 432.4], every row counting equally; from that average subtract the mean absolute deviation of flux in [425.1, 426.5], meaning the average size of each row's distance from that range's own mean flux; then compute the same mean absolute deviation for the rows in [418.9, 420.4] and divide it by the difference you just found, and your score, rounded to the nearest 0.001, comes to 0.032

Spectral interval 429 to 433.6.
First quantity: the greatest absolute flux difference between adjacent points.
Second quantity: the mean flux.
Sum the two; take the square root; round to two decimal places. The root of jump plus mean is 9.41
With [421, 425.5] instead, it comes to 9.25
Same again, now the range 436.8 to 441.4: 9.96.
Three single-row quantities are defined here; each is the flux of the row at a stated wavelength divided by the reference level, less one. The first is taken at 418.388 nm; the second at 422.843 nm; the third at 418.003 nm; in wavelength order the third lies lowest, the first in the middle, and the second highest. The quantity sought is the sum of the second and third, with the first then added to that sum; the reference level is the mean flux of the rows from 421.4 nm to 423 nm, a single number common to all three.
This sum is -0.2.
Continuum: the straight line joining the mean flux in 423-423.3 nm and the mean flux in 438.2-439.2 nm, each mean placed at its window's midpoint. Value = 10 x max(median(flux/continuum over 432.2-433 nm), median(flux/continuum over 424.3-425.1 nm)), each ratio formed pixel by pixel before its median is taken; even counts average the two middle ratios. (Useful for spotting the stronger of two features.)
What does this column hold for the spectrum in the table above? 11.2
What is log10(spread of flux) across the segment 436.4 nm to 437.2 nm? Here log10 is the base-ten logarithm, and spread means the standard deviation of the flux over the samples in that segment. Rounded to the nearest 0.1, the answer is 0.4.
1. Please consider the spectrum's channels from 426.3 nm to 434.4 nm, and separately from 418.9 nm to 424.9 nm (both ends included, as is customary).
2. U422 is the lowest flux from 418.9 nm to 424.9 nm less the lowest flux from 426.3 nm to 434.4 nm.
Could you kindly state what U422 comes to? 11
